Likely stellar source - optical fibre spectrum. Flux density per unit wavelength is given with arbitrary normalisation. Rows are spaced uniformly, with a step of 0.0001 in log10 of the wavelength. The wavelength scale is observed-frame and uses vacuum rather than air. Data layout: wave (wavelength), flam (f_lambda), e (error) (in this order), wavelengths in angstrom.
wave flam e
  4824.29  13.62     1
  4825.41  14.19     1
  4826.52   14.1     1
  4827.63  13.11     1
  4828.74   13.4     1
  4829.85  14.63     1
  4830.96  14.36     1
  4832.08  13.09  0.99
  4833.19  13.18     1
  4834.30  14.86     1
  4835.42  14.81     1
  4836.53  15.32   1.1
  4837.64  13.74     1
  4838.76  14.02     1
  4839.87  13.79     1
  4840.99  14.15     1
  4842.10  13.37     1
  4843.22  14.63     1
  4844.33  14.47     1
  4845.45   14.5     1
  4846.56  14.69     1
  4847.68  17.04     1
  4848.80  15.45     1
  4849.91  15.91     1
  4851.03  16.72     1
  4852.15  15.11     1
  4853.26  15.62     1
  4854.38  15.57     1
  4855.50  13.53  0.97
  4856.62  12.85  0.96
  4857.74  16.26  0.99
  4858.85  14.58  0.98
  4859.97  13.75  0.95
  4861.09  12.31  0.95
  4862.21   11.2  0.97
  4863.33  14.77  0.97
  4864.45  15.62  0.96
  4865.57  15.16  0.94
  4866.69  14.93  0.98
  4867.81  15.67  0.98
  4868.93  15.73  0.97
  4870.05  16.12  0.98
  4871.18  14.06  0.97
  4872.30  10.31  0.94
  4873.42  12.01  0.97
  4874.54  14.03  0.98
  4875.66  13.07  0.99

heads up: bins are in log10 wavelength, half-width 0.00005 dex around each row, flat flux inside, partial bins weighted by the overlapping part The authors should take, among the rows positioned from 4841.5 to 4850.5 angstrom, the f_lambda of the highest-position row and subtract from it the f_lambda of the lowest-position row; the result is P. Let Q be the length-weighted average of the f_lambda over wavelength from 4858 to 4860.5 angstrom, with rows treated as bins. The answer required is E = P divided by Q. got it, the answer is 0.18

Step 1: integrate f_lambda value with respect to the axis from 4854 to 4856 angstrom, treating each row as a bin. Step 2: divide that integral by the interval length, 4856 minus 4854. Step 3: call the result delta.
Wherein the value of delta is 14.5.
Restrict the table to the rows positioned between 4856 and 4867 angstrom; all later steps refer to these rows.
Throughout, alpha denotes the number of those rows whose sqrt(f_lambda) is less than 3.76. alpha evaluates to 4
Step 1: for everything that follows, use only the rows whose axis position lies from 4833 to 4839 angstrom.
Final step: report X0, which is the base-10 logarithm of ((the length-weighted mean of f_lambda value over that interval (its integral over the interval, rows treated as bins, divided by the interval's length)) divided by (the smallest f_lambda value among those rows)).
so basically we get 0.038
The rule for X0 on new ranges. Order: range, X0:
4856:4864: 0.088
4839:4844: 0.021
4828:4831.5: 0.022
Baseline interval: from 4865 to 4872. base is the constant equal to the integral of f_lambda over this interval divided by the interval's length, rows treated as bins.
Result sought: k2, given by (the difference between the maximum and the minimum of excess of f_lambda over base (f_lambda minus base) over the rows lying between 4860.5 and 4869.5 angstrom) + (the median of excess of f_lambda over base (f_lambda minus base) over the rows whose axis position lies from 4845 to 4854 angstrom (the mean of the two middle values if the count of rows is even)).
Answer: 5.0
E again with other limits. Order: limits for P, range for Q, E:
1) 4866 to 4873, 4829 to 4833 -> -0.33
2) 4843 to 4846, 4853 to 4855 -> -0.01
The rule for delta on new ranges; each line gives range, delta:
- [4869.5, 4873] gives 13.4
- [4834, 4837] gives 15.0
